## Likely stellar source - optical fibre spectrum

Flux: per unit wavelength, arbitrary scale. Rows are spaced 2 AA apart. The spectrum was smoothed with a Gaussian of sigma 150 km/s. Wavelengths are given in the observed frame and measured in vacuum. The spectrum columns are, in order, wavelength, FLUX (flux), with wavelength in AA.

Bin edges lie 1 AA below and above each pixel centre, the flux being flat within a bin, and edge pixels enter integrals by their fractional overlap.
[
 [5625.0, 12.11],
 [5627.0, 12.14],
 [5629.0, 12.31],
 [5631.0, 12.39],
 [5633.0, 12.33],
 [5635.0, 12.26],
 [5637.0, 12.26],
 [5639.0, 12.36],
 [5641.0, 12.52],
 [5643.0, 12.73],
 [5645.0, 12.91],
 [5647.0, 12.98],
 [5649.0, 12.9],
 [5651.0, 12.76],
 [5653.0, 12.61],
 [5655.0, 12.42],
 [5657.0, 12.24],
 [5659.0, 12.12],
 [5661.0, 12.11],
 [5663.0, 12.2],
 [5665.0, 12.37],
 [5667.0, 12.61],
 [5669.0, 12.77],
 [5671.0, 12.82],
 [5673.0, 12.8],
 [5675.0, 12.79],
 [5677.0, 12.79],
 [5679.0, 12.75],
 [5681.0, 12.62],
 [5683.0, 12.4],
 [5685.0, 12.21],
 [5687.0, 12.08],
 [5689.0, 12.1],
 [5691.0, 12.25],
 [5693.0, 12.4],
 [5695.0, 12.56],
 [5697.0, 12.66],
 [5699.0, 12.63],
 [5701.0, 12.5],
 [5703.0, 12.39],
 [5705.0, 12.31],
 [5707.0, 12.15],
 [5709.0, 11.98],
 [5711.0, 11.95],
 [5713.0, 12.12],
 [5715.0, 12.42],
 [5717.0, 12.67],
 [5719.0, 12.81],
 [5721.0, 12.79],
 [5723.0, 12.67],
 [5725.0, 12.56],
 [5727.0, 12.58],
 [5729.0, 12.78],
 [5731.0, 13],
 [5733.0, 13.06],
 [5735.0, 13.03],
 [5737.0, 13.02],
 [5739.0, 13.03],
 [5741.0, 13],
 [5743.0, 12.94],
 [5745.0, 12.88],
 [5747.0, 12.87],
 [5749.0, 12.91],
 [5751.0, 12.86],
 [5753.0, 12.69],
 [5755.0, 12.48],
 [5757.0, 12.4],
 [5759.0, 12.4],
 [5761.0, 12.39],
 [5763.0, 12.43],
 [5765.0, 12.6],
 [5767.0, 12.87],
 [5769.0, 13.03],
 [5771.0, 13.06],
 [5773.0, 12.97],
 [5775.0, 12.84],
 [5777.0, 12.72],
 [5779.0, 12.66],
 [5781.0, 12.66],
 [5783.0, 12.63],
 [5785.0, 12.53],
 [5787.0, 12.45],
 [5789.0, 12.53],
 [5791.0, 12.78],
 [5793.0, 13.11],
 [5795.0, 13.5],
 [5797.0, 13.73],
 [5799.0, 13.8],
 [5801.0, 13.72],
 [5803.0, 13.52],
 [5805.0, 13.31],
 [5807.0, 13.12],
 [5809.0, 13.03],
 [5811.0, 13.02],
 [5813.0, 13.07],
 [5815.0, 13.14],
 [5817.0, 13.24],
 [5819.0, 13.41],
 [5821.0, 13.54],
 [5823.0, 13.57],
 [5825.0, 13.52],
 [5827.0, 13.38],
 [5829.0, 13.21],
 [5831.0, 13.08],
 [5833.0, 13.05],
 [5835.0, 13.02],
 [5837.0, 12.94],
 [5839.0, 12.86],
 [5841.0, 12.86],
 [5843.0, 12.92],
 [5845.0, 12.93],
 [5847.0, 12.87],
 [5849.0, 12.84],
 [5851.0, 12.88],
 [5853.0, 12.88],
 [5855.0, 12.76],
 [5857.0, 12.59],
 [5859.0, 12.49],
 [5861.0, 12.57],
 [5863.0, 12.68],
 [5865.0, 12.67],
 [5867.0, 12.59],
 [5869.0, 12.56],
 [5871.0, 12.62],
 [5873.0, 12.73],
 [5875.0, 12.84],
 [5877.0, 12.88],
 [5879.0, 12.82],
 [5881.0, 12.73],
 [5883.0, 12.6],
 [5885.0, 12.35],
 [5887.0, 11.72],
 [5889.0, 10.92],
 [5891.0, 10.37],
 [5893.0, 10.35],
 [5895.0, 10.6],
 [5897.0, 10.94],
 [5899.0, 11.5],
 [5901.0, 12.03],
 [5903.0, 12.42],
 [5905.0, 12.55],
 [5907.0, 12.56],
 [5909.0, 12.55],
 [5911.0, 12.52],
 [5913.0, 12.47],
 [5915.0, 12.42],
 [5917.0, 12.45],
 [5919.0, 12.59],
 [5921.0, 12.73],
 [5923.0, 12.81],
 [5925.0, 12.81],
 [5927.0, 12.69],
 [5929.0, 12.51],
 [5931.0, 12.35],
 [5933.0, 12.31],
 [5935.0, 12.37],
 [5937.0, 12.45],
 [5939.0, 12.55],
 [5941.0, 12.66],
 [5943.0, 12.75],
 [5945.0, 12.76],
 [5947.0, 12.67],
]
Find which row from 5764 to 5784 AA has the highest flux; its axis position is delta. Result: 5771.0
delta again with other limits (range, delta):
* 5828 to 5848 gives 5829.0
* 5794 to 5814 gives 5799.0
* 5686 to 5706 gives 5697.0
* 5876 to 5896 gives 5877.0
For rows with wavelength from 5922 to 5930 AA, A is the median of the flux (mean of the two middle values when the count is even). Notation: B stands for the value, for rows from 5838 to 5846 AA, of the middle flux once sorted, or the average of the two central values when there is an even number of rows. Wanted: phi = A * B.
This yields 164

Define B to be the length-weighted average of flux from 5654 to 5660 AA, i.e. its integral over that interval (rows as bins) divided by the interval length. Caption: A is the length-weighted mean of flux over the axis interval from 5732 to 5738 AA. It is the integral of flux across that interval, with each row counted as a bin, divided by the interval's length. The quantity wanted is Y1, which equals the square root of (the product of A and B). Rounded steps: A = 13.0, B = 12.3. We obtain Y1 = 12.6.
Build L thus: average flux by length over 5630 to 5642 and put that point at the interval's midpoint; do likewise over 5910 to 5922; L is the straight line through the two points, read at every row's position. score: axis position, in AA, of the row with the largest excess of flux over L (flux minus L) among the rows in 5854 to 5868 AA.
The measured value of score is 5855.0 AA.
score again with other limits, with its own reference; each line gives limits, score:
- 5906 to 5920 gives 5919.0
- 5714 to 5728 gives 5719.0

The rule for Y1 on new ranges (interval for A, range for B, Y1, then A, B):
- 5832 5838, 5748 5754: 12.9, 13.0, 12.8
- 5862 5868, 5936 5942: 12.6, 12.6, 12.6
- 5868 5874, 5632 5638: 12.5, 12.6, 12.3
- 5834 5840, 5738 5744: 13.0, 12.9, 13.0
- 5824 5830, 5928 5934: 12.9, 13.4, 12.4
